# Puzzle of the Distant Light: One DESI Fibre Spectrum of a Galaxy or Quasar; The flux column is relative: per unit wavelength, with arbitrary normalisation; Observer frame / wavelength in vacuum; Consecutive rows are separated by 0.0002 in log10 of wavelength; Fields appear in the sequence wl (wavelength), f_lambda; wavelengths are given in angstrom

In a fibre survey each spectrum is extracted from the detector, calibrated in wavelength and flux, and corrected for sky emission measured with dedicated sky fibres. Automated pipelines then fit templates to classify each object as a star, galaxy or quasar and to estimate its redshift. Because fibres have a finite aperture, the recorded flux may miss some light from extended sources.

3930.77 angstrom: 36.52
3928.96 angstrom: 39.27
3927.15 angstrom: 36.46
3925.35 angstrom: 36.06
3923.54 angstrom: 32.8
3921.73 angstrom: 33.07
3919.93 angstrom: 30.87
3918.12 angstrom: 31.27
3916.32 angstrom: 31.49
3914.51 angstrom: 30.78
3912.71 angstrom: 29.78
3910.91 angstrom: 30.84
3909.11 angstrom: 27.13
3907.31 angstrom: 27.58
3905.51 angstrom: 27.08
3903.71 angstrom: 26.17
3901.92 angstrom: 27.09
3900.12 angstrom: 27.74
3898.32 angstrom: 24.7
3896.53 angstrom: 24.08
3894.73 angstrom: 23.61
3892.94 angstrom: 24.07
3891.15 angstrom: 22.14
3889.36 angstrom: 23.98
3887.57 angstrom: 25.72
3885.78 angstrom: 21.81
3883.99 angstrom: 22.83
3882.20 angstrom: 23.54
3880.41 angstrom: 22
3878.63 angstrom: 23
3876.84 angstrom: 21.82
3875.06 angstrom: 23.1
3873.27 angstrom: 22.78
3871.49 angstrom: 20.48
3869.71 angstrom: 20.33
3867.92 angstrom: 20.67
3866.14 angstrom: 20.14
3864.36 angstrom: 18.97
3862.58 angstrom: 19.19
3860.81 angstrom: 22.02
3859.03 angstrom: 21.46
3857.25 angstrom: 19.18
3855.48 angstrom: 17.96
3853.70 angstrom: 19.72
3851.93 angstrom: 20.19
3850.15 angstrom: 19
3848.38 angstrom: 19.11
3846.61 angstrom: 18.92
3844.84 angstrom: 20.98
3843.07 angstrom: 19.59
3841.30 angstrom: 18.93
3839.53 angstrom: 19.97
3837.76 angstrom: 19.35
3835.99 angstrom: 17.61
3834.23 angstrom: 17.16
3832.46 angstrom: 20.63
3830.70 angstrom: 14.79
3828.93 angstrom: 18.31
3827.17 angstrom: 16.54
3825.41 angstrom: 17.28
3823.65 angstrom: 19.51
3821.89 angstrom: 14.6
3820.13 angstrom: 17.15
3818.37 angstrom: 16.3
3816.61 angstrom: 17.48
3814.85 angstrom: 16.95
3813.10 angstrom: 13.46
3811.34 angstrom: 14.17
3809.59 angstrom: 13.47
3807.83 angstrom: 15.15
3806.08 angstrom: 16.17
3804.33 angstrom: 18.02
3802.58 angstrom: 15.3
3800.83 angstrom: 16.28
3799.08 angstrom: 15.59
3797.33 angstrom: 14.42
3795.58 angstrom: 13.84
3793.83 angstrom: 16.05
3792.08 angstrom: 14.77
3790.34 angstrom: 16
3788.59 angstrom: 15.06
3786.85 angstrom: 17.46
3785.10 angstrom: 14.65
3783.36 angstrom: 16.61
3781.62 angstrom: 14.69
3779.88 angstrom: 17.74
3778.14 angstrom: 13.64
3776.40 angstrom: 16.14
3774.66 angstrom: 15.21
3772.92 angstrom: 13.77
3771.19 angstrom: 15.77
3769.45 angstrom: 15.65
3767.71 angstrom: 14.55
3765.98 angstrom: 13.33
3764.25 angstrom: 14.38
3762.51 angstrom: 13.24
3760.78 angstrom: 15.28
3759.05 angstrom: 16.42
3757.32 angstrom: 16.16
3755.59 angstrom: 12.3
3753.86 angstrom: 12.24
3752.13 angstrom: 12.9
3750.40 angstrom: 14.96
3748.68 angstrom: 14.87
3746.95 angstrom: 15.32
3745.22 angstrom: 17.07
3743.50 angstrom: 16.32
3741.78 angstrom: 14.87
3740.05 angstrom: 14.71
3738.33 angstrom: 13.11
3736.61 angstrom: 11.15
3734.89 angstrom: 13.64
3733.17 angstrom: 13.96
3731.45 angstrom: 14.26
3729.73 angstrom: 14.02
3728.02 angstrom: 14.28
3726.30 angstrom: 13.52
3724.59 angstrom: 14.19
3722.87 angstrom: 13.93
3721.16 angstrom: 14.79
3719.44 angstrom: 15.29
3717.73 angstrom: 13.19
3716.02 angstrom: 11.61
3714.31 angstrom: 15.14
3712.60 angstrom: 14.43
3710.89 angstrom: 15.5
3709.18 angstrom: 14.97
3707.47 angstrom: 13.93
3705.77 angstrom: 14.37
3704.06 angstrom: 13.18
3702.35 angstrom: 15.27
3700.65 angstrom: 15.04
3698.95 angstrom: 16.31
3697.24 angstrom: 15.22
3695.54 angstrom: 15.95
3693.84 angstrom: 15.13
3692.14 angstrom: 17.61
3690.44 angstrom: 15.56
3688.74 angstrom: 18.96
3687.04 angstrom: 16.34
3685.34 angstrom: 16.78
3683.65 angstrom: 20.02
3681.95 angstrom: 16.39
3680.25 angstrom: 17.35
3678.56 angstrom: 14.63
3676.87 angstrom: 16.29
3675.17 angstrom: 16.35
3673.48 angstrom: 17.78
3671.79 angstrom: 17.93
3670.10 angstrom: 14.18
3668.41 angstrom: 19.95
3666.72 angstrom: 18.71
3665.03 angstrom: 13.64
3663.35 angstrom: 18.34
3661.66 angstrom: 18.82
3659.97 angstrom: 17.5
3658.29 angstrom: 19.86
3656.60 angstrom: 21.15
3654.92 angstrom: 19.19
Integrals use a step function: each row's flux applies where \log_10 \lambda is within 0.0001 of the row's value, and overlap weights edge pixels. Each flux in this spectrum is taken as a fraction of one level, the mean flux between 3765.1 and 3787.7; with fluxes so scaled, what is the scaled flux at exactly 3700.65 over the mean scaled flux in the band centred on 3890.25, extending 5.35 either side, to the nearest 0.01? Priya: 0.64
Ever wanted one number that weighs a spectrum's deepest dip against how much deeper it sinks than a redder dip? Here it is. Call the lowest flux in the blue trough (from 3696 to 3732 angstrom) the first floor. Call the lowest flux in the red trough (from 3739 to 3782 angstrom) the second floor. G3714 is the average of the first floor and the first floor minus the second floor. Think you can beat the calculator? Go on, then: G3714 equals 5.5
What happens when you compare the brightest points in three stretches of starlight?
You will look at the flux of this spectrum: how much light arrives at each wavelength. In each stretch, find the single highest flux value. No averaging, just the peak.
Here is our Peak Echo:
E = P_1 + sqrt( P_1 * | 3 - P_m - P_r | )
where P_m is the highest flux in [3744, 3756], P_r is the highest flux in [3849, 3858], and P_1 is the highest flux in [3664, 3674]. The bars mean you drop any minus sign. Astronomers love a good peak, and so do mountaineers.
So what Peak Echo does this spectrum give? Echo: 46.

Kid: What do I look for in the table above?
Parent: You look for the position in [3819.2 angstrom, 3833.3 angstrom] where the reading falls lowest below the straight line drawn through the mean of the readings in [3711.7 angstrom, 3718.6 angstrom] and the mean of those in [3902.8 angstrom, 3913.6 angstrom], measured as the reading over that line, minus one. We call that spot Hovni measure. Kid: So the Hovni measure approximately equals 3830.70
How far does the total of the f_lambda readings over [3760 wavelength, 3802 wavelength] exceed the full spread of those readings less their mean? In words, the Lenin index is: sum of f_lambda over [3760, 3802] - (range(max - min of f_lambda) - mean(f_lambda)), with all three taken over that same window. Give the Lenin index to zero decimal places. 375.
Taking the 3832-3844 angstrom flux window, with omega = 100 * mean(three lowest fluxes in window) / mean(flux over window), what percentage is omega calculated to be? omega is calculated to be 94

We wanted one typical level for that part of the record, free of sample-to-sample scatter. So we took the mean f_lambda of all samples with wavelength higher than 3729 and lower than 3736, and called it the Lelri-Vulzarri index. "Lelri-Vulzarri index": 14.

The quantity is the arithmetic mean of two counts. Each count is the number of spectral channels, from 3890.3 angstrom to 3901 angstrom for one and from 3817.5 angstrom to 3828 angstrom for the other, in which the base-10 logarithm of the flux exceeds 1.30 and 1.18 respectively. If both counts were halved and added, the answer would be 5.5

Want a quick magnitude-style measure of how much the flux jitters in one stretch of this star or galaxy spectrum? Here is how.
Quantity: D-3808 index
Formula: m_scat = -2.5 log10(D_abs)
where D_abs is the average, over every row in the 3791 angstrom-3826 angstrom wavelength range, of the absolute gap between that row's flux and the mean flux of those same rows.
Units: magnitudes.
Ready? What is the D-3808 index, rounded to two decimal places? -0.30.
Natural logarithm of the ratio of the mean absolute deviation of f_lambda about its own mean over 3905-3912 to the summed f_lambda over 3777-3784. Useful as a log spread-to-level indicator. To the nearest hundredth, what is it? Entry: -3.84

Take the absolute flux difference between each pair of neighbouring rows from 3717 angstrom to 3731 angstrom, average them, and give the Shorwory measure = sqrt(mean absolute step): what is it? 0.88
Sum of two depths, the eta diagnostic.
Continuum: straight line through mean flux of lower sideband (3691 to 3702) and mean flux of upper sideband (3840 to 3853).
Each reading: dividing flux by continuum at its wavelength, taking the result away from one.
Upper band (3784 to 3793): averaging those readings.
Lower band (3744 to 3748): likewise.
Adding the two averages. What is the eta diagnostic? 0.19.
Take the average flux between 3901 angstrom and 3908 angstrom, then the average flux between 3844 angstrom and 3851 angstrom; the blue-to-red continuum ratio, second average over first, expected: 0.72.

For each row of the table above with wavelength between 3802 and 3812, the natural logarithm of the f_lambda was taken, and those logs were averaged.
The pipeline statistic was 2.73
